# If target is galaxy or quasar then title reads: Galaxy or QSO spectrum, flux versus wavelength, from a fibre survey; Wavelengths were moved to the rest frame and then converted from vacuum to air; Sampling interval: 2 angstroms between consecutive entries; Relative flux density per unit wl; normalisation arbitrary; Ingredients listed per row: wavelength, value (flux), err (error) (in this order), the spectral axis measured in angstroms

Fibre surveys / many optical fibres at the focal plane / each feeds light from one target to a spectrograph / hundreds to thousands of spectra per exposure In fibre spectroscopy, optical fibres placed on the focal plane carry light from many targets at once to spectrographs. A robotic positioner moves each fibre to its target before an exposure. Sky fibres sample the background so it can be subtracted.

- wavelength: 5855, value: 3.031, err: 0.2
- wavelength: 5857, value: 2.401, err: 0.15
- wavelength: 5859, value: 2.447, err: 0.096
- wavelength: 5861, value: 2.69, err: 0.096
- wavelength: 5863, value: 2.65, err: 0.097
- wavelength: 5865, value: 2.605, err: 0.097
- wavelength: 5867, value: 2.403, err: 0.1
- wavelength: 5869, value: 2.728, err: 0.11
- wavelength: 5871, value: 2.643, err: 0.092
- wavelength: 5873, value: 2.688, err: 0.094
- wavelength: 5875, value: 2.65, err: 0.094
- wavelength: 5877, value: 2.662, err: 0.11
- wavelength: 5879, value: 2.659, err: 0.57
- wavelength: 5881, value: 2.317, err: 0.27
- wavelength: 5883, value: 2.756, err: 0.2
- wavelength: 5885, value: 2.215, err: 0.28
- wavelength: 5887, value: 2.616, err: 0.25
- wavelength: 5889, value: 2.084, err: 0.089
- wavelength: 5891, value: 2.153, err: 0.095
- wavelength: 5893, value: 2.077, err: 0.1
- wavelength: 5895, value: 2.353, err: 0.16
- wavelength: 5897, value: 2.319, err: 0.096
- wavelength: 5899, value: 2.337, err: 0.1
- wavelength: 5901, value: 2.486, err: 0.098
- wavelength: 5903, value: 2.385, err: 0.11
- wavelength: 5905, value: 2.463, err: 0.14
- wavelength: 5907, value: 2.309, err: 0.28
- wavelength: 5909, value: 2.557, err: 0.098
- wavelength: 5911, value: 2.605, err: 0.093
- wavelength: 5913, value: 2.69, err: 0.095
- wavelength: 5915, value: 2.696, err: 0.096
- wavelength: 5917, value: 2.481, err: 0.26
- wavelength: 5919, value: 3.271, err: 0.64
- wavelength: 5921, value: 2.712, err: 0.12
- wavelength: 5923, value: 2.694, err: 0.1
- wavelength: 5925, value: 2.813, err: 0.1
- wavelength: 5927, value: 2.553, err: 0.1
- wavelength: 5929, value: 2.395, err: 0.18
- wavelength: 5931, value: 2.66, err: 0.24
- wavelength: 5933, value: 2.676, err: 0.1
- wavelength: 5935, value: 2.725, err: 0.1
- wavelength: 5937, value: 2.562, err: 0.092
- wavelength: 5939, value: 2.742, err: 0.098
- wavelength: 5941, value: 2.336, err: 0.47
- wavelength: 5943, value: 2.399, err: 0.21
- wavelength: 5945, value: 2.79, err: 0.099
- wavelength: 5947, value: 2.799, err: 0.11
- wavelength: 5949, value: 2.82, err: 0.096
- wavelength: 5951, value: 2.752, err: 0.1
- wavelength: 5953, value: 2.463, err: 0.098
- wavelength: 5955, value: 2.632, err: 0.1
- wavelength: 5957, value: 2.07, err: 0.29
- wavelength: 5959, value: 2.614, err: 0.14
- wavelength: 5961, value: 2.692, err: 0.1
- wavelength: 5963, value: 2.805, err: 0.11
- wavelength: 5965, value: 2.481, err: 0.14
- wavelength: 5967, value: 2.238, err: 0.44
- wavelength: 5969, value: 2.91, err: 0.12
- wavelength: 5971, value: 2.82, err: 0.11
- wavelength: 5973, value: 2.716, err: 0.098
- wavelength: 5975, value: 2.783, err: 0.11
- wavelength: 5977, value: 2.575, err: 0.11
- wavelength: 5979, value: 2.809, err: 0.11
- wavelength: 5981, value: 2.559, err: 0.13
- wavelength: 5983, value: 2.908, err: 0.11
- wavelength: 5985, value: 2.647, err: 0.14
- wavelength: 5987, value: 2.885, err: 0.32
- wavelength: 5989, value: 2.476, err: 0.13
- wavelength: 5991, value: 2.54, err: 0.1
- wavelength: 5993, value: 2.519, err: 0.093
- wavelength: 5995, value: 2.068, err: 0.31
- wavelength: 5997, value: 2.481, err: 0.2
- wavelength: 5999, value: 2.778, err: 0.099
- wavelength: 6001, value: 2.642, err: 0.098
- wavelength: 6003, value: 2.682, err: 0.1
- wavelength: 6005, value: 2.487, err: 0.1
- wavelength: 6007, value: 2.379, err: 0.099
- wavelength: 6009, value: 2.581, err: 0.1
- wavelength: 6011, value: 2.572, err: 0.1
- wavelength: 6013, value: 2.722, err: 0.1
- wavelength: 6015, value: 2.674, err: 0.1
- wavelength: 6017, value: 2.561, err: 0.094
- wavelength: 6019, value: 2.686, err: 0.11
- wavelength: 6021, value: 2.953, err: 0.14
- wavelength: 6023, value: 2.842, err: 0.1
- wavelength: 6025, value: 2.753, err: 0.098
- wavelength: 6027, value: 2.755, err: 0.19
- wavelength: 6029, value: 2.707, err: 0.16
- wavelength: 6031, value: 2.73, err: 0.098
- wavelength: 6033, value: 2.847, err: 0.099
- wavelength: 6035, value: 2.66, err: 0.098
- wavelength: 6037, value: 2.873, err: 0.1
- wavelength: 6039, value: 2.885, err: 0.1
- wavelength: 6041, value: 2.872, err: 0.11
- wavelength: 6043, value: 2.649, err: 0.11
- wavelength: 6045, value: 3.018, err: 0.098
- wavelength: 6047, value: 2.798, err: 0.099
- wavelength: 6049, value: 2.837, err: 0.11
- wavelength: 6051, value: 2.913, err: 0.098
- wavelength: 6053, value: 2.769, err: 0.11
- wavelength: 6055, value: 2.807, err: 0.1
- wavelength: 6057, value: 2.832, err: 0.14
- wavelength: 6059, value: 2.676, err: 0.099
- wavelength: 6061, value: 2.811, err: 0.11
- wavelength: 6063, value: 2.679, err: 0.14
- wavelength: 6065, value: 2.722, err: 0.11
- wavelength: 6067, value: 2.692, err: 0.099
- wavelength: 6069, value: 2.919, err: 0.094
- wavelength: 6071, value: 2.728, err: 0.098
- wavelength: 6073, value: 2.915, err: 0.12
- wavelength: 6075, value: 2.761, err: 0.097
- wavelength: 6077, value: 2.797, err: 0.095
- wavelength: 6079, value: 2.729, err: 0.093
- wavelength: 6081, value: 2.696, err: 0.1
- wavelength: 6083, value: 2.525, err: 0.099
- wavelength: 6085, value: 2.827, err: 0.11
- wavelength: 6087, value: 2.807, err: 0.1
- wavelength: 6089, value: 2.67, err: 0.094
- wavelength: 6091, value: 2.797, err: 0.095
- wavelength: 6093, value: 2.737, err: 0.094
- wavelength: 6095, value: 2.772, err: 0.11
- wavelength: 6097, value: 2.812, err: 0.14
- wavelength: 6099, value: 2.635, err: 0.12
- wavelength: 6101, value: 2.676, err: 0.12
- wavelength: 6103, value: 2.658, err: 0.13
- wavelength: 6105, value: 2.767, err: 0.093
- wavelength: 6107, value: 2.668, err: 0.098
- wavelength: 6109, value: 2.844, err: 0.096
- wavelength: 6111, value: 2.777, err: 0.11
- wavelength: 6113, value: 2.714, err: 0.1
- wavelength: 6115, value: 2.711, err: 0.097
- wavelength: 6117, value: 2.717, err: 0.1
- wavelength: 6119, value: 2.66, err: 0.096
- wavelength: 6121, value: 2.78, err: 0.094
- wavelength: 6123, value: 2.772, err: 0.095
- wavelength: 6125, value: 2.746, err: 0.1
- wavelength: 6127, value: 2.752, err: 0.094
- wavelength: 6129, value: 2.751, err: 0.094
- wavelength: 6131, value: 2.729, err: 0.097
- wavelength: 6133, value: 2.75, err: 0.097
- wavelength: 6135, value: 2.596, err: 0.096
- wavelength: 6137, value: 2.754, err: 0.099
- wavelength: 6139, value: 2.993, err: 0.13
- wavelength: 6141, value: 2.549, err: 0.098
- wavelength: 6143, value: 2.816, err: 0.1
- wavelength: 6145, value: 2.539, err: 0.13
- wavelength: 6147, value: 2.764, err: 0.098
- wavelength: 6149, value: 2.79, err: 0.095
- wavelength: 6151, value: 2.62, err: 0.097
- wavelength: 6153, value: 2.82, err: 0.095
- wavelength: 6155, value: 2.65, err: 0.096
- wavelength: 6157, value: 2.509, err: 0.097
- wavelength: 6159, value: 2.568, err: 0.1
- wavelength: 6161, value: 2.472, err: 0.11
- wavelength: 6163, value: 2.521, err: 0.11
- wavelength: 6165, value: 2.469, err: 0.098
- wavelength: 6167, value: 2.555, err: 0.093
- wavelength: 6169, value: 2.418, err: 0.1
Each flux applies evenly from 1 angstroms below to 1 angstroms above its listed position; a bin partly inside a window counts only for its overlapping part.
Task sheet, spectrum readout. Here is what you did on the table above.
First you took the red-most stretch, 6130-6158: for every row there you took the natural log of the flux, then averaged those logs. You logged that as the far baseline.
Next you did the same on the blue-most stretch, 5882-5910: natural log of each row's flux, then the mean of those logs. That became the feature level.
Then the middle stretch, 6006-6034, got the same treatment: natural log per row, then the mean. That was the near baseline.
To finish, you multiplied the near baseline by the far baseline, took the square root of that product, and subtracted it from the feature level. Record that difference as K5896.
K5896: -0.14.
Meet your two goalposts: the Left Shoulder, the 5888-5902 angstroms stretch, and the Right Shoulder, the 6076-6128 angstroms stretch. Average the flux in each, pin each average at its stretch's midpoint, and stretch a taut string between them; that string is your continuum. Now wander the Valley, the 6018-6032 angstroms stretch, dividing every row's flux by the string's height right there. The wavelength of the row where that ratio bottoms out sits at 6029 angstroms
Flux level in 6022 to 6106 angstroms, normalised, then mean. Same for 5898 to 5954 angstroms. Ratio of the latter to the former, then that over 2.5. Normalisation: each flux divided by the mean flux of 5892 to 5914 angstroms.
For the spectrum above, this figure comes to 0.377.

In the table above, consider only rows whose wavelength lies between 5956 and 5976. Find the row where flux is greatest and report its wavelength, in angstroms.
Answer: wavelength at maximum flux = 5969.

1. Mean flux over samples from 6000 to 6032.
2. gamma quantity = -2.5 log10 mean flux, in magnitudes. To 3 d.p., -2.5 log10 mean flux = -1.066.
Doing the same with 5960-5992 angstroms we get -1.069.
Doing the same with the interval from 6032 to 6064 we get -1.121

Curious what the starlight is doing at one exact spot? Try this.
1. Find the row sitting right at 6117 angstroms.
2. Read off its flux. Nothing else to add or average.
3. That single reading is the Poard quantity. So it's 2.717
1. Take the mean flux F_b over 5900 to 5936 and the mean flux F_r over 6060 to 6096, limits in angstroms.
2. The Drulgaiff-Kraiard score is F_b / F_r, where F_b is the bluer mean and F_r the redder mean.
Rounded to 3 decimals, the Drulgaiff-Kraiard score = 0.951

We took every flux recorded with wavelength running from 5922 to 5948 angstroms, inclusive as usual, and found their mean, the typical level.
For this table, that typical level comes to 2.63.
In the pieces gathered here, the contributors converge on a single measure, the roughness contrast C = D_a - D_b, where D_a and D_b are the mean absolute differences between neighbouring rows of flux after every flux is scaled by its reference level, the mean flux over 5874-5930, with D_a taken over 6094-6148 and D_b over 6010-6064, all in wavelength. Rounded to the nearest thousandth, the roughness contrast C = -0.004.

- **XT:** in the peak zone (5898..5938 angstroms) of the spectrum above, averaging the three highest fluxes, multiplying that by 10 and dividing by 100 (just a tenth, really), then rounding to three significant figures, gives 0.294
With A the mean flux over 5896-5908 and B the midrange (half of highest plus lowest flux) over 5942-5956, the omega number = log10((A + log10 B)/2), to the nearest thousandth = 0.146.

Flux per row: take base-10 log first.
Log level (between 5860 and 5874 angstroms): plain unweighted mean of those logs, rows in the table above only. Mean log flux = 0.420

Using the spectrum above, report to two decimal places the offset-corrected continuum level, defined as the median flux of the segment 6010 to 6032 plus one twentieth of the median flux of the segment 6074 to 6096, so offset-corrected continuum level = 2.86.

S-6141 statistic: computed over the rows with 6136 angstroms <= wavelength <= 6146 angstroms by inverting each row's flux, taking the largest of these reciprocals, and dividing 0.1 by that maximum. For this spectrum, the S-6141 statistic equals 0.254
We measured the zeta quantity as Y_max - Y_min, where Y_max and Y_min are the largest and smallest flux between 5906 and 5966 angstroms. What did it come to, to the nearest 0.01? 1.20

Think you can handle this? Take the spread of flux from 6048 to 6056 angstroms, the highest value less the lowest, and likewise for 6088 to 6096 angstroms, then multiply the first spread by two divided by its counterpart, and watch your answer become 2.3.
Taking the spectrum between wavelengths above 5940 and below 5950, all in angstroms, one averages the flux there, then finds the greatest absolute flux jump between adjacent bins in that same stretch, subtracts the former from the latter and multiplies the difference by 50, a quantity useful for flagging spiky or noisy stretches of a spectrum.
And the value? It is -112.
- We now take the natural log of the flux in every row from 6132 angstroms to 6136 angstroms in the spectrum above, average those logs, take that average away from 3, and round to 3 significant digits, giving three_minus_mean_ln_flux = 2.02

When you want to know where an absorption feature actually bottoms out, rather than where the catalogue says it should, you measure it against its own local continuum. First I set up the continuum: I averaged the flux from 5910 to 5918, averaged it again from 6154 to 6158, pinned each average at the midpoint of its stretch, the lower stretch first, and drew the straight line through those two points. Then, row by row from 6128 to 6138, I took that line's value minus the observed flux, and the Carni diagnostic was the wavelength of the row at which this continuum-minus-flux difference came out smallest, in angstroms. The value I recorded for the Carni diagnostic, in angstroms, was 6137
